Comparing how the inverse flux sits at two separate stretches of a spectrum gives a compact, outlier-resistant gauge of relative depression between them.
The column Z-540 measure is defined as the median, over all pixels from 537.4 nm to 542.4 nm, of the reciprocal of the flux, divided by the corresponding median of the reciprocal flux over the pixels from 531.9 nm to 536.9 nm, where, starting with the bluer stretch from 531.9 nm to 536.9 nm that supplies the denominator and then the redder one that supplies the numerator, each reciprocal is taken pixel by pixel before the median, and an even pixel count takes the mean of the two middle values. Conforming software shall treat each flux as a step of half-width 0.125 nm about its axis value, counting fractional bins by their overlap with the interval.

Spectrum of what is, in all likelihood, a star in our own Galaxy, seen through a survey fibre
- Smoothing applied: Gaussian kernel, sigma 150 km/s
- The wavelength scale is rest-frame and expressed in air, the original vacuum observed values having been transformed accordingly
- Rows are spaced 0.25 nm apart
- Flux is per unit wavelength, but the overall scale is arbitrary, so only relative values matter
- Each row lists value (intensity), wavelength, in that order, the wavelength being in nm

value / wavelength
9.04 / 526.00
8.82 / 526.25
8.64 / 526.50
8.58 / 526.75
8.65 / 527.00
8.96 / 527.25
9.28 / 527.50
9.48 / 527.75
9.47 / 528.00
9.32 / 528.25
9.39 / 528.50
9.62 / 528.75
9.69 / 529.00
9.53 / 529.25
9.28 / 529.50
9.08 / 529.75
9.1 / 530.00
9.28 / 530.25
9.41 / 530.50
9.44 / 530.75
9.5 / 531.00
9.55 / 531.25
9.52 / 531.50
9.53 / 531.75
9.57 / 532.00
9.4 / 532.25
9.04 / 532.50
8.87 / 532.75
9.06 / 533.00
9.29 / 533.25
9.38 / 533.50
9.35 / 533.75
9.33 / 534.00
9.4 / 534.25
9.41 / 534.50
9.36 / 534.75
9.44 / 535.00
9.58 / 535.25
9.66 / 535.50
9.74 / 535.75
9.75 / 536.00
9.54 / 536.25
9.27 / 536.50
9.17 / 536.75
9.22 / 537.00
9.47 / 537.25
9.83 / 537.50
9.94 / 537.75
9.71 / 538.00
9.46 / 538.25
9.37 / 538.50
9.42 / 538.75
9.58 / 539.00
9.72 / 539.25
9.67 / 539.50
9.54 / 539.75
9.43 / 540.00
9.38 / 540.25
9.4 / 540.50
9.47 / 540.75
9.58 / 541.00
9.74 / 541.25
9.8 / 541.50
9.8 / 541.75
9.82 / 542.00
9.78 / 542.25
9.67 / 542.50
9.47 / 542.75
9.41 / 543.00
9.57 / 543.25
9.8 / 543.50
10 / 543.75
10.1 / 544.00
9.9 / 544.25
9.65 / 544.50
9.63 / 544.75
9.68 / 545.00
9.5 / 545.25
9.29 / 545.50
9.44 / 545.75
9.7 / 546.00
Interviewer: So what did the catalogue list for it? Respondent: 0.976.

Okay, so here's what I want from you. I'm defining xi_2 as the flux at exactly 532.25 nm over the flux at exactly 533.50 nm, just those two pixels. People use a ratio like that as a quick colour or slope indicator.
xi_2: 1.00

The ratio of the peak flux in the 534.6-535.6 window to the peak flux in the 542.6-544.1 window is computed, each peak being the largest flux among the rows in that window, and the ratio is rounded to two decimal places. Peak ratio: 0.96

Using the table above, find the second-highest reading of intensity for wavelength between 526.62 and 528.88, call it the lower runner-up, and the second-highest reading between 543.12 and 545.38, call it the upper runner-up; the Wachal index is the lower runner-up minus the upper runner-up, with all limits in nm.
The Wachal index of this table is -0.52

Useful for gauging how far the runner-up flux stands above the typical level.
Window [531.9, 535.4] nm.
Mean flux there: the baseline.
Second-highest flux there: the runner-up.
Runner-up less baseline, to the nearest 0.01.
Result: 0.25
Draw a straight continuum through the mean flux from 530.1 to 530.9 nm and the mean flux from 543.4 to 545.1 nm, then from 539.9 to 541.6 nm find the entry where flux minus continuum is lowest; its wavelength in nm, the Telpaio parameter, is 540.25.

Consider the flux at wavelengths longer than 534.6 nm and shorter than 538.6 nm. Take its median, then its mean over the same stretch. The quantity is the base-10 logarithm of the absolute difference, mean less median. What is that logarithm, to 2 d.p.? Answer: -1.57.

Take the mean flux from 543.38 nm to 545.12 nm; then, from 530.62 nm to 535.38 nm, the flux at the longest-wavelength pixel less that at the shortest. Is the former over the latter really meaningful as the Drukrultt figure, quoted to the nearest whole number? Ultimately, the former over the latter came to 70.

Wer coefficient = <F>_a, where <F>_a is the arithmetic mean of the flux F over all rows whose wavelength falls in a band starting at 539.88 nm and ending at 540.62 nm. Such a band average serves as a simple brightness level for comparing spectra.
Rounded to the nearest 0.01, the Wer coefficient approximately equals 9.40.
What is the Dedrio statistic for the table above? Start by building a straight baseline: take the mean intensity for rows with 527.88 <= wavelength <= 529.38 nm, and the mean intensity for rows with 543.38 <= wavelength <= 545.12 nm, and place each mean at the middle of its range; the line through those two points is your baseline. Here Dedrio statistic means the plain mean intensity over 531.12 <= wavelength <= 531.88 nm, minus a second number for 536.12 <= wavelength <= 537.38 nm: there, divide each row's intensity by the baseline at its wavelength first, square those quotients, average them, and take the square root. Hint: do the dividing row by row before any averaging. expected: 8.57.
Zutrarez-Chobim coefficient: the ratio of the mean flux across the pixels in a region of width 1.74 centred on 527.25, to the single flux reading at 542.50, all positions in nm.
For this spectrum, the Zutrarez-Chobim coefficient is 0.932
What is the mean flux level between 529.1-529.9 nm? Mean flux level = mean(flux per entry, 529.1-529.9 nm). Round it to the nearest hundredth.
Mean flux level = 9.30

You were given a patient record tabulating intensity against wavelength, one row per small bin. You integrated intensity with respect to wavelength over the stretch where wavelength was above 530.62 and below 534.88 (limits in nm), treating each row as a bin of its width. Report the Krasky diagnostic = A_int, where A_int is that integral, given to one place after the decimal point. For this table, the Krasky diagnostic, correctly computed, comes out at 39.8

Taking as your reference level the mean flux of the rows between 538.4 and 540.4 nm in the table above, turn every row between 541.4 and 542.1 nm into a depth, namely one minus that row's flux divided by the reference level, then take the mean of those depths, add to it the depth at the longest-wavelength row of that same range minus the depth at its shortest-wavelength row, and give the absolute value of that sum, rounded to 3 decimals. 0.033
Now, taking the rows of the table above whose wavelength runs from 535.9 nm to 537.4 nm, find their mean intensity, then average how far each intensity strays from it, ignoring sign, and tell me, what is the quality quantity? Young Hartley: 0.183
